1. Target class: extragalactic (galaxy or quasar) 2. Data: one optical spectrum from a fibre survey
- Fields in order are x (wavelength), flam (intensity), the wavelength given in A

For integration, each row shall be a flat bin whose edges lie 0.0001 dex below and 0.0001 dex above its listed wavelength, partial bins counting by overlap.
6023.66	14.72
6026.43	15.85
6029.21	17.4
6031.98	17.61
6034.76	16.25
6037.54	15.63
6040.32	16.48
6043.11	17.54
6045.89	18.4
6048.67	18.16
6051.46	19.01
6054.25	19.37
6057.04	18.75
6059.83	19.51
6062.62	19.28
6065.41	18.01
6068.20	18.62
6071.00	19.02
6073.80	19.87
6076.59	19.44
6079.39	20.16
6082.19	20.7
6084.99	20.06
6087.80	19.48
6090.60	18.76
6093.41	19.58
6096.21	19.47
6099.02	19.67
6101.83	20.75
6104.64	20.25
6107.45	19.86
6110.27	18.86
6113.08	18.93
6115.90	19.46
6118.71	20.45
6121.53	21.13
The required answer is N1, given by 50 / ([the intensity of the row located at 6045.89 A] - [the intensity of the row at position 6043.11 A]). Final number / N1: 58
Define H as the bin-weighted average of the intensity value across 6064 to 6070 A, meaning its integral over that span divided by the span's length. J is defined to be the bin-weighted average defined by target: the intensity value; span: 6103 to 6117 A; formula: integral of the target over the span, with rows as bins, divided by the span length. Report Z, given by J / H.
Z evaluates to 1.06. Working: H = 18.4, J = 19.5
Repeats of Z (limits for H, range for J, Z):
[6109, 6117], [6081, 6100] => 1.03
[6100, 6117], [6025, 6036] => 0.85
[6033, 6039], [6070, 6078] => 1.21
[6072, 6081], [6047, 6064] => 0.96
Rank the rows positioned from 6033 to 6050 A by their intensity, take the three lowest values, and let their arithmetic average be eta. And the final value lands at 16.1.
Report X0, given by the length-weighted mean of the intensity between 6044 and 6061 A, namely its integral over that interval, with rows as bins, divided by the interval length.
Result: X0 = 18.8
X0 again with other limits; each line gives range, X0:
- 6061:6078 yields 19.1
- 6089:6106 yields 19.7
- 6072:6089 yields 19.9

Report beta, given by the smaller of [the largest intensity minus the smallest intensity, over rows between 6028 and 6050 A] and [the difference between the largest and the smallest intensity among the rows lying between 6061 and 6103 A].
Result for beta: 2.7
